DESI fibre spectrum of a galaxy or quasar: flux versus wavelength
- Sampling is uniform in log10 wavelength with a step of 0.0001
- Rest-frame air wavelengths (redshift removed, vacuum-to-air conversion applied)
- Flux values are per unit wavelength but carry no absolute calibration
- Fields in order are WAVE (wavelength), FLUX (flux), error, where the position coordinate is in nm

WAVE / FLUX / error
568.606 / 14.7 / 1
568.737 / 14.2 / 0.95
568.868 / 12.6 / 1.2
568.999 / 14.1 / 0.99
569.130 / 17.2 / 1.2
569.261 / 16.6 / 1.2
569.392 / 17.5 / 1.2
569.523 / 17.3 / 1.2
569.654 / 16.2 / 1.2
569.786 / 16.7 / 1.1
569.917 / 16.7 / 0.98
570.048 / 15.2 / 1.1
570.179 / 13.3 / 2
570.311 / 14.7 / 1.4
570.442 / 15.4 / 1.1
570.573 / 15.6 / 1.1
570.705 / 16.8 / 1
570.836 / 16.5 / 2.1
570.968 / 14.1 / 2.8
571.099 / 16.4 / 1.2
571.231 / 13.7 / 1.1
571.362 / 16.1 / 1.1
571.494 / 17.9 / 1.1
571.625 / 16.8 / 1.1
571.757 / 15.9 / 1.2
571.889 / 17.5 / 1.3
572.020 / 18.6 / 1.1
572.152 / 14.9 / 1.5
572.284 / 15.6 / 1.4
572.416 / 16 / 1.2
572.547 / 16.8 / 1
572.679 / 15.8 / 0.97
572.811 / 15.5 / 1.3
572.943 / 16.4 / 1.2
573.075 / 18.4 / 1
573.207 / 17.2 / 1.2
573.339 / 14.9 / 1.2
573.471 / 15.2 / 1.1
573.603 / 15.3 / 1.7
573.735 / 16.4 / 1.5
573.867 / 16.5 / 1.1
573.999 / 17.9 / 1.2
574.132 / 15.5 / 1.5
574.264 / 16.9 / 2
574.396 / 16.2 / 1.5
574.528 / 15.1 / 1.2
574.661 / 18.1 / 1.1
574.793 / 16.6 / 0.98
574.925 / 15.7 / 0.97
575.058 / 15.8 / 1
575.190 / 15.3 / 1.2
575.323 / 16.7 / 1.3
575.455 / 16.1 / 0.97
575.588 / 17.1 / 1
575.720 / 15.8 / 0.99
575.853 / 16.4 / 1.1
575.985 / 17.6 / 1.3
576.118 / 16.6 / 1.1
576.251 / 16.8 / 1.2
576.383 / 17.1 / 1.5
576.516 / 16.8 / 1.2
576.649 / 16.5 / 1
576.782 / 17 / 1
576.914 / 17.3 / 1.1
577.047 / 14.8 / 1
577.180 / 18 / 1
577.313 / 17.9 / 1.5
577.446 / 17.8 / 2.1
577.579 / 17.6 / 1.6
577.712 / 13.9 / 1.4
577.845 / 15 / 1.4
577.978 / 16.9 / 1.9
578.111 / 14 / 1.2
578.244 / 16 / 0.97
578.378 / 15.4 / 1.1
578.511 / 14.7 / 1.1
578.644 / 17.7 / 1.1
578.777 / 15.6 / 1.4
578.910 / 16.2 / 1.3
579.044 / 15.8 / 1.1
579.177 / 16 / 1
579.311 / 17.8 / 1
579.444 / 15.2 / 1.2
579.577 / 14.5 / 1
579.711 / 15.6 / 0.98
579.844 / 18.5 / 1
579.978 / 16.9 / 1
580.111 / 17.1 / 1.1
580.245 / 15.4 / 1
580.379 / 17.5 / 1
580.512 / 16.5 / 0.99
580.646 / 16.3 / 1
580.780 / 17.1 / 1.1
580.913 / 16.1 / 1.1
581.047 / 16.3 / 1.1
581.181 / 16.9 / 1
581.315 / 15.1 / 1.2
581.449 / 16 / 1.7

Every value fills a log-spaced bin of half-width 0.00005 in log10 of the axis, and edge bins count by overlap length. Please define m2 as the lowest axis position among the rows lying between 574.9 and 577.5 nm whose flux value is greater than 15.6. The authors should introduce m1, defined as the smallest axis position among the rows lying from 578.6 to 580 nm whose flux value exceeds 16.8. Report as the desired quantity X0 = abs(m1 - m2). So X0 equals 3.72 nm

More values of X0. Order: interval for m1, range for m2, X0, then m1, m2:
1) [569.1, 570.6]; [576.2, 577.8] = 7.12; 569.130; 576.251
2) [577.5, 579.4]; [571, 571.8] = 6.48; 577.579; 571.099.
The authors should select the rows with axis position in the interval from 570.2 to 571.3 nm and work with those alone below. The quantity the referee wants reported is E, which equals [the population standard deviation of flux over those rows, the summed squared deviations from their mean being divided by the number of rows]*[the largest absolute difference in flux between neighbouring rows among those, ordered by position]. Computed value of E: 2.9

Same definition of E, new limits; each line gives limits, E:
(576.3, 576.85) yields 0.1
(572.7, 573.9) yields 2.4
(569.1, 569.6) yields 0.3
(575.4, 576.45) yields 0.7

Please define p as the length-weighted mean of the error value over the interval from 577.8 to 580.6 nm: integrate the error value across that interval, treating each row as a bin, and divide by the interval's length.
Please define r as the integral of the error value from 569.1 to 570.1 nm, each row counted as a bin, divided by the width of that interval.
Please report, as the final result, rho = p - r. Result -0.01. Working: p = 1.13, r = 1.15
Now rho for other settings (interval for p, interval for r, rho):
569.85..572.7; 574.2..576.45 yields 0.12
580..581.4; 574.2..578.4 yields -0.18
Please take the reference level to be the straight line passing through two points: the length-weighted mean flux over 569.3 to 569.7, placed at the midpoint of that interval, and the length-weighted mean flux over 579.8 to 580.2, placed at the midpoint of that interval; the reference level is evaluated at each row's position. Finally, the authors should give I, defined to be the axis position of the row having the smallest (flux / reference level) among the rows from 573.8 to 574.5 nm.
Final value 574.132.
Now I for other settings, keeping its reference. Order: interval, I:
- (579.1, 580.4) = 579.577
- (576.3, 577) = 576.649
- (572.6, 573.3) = 572.811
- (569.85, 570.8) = 570.179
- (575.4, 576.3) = 575.720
